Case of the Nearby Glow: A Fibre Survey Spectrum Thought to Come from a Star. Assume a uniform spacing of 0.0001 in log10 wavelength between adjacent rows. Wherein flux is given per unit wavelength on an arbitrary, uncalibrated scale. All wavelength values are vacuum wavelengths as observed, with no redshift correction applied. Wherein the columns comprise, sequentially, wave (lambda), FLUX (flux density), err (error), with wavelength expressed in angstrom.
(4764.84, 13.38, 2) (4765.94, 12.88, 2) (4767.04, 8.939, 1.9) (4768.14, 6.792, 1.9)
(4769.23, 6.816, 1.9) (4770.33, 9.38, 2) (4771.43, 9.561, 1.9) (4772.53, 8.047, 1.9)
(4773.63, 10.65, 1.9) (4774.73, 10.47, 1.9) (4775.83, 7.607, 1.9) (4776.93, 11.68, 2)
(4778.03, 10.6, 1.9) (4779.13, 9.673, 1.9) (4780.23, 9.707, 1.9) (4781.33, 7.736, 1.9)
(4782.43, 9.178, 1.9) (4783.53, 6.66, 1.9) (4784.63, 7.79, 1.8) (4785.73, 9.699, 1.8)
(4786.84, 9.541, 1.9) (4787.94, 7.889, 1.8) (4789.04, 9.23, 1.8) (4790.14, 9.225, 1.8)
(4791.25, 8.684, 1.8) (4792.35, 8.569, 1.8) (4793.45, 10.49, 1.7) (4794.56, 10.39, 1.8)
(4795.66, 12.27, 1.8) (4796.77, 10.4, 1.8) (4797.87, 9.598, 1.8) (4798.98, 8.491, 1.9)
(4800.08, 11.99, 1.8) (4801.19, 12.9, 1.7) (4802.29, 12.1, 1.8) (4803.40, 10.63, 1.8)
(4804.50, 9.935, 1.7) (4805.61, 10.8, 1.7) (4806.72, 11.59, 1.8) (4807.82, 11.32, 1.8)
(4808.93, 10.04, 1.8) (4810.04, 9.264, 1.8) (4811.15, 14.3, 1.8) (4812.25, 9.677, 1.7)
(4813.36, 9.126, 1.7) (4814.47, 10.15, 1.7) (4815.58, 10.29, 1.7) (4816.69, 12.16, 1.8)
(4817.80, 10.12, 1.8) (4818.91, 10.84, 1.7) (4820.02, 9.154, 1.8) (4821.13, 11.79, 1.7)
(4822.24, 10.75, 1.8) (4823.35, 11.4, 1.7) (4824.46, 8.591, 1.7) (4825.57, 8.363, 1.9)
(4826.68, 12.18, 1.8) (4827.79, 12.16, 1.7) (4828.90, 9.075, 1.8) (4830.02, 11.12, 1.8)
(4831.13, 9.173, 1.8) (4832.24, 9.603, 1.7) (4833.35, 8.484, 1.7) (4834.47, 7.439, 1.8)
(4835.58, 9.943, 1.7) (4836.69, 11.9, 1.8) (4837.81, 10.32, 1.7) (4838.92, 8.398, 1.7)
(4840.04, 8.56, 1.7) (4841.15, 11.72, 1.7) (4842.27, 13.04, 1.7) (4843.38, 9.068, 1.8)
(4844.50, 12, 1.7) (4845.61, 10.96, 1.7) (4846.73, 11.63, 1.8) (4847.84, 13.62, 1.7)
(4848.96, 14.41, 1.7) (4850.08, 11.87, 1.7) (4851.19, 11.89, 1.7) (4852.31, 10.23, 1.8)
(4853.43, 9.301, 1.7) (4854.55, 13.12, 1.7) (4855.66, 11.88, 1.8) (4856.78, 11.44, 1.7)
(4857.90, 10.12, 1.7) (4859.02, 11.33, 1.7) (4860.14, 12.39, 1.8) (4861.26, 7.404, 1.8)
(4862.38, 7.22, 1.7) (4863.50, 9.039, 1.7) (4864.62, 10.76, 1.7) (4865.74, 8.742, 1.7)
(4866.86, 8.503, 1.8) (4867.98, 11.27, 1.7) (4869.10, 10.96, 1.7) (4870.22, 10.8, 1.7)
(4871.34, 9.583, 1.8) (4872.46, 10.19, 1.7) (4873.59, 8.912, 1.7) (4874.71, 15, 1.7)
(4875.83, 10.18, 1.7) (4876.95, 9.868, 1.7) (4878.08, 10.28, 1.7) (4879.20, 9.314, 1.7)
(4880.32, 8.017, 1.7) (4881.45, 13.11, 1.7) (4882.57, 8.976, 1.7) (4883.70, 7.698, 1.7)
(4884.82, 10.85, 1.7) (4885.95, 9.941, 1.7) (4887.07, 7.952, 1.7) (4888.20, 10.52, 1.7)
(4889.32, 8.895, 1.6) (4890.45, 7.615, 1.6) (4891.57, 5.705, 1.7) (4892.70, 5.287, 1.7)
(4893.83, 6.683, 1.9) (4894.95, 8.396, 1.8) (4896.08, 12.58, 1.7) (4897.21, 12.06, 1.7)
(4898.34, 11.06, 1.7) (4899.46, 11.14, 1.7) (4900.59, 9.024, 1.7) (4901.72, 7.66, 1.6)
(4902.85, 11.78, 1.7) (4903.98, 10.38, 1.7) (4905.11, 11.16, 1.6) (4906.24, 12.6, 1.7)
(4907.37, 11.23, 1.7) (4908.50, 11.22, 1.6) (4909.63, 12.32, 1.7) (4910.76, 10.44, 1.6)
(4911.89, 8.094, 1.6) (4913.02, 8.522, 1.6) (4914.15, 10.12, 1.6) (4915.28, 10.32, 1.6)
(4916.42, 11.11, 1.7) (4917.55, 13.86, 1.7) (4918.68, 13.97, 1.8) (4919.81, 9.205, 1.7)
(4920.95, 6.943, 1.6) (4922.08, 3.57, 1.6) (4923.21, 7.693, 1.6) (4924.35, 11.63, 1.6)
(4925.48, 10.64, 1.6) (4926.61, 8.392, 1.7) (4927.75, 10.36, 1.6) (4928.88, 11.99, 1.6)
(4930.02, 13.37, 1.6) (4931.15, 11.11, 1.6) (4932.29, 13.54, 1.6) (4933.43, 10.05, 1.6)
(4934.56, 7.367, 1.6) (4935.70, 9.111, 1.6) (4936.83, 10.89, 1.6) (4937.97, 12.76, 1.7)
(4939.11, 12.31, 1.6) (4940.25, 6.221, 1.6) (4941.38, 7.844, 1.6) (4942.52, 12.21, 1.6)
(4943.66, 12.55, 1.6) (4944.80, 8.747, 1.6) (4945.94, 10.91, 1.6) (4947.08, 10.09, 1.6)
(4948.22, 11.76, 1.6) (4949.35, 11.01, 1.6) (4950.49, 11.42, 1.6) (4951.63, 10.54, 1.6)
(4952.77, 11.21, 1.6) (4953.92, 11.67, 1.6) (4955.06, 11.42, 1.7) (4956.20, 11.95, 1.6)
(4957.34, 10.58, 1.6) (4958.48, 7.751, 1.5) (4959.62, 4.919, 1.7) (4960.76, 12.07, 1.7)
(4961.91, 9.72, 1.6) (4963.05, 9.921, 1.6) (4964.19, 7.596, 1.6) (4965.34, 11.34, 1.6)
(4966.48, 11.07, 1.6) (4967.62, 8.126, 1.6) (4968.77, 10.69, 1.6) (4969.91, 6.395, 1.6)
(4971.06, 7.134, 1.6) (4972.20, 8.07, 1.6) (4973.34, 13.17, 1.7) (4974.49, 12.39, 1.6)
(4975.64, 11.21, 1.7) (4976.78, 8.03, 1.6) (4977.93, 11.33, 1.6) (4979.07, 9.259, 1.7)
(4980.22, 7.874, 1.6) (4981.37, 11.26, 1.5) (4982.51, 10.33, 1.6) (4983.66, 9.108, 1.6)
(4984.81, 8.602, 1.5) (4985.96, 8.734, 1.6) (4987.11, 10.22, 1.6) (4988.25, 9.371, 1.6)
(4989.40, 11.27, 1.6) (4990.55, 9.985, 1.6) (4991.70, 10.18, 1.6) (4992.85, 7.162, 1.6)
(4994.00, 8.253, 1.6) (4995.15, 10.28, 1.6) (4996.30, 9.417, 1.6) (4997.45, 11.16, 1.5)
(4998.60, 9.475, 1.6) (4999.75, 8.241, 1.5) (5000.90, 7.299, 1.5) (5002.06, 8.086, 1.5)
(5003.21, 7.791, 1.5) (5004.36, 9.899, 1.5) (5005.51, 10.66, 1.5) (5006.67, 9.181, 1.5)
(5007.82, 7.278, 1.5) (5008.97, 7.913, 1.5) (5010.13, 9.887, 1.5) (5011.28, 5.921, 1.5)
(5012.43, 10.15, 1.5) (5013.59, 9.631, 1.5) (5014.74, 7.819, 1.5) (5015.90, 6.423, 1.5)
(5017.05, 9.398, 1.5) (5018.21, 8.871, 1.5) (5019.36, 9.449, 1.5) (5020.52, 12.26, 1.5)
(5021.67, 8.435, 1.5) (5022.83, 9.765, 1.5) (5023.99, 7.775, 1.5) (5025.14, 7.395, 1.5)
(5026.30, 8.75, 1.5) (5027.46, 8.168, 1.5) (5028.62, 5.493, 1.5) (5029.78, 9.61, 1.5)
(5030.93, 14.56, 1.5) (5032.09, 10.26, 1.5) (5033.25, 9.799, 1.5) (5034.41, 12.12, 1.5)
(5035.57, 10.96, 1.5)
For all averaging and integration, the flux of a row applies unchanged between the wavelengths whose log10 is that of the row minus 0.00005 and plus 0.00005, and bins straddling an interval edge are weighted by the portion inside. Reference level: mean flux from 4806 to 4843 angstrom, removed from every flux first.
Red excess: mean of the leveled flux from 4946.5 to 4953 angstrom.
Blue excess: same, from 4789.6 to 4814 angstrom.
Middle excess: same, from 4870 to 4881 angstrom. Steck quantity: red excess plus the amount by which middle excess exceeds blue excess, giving 0.3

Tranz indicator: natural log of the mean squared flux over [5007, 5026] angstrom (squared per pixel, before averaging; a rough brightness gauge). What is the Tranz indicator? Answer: 4.35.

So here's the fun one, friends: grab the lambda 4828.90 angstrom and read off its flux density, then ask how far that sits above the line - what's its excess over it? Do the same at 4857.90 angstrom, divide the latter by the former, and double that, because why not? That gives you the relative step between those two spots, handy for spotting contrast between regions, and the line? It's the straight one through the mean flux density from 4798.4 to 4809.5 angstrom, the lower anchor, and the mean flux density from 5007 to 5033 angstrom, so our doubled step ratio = 0.4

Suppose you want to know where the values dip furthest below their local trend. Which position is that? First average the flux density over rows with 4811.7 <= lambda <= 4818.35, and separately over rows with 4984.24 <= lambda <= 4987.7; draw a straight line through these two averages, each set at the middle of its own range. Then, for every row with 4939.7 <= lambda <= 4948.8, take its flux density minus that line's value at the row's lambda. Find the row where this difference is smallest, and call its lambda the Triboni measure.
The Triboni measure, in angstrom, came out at 4940.25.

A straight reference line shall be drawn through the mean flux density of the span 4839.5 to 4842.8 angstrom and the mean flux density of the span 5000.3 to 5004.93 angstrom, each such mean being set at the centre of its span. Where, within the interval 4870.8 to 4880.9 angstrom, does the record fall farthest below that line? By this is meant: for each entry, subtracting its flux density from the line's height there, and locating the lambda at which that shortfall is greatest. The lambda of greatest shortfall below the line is 4880.32 angstrom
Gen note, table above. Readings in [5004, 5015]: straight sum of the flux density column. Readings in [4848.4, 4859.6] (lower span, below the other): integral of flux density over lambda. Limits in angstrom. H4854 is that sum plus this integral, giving 218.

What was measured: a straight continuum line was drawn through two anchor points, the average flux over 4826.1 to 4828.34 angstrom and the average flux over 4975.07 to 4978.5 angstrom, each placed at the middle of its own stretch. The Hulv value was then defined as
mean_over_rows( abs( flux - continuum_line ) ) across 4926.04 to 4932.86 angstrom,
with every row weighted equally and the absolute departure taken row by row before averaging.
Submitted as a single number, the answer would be 1.6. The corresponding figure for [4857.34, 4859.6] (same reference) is 1.0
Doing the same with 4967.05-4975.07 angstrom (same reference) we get 2.4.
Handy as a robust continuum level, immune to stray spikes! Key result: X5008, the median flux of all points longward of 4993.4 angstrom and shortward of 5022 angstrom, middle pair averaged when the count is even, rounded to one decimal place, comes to 9.2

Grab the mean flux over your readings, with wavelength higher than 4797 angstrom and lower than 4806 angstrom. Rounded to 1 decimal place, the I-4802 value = 10.8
